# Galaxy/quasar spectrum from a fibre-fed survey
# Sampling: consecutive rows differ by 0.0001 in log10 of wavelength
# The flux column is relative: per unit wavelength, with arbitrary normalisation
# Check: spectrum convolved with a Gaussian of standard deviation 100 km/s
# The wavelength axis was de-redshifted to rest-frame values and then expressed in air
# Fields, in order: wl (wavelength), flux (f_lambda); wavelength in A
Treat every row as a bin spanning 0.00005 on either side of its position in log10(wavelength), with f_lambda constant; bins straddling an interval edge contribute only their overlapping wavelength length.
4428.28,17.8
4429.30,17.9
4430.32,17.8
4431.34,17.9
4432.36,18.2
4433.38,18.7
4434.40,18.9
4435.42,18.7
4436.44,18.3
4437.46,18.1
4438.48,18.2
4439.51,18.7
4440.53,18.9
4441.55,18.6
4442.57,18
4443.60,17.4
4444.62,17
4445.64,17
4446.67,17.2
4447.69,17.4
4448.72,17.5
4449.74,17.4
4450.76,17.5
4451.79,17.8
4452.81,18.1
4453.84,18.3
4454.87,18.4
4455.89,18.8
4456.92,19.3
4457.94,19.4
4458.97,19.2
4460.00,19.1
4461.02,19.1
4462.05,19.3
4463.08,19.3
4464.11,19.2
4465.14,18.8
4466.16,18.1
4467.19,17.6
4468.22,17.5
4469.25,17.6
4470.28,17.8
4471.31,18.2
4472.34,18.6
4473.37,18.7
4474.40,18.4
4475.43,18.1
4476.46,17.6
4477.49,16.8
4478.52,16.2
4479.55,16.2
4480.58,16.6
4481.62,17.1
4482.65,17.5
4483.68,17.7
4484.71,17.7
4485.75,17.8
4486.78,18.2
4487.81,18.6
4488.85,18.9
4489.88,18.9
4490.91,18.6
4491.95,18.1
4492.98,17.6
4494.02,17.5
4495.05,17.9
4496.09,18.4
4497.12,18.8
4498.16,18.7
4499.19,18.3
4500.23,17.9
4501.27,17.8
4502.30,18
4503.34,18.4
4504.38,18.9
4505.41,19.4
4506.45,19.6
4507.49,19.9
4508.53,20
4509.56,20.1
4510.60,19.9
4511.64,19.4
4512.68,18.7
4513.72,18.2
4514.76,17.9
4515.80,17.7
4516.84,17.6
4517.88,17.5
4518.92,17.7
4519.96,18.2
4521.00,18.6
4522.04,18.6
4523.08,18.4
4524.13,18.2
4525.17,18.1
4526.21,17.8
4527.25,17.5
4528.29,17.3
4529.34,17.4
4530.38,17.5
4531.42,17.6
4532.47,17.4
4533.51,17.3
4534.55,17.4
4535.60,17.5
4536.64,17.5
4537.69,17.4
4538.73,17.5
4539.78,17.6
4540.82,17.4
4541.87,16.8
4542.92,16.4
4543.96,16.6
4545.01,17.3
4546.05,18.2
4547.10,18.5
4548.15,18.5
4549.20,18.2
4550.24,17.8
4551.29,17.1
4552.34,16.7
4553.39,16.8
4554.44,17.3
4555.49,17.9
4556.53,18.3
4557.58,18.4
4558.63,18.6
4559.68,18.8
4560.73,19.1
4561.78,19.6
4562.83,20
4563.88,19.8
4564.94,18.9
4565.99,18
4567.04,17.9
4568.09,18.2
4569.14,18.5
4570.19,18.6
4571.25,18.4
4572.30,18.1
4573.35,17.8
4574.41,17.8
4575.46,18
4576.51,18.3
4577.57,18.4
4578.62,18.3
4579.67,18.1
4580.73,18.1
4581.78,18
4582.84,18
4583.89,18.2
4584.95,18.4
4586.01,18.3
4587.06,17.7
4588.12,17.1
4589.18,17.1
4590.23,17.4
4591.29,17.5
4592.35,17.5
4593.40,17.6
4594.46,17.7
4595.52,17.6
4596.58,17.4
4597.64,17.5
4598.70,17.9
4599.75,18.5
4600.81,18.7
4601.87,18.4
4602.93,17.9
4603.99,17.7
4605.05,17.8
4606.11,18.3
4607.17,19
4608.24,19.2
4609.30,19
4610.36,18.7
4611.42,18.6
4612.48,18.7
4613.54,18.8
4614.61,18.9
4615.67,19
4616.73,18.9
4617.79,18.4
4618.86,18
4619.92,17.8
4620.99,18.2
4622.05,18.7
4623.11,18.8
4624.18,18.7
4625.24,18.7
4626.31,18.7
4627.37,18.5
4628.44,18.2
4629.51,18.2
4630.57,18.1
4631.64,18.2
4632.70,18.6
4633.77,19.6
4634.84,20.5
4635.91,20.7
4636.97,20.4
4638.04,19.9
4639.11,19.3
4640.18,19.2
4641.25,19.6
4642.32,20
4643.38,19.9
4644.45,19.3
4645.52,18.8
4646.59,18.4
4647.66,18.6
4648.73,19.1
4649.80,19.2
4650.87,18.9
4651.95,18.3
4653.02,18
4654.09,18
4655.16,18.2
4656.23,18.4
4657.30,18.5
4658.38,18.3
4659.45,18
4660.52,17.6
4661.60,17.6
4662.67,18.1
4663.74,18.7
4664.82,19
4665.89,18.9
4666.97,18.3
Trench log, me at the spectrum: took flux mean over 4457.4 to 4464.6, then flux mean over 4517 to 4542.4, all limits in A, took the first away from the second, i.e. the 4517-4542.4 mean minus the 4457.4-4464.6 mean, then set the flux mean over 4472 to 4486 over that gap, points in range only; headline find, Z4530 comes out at -11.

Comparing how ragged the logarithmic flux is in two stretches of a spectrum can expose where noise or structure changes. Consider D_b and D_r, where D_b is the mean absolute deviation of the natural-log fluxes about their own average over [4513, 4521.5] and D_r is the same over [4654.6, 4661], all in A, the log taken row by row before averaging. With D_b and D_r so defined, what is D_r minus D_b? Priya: -0.0035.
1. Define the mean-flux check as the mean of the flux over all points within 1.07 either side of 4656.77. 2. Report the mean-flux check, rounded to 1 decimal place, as 18.4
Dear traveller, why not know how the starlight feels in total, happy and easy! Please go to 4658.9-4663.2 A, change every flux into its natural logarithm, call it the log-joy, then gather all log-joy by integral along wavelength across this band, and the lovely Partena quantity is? 12.4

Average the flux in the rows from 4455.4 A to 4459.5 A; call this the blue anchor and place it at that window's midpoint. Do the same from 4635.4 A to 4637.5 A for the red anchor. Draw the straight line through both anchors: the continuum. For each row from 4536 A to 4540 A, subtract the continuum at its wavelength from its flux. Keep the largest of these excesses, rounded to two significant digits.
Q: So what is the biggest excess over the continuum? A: -2.2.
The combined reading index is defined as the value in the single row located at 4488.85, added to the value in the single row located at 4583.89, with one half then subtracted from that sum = 36.6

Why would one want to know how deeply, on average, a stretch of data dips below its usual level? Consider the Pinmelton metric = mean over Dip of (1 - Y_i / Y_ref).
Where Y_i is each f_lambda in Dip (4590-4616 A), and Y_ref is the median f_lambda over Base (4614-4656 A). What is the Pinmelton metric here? 0.026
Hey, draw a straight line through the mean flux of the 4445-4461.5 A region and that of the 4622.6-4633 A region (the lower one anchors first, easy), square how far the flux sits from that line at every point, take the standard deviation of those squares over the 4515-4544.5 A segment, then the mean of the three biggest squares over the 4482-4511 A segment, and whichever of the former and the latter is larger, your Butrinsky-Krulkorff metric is 2.9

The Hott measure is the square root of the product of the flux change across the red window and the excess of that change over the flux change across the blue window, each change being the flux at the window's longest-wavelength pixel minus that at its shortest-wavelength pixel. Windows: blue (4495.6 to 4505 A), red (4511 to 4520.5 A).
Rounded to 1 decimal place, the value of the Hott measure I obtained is 1.4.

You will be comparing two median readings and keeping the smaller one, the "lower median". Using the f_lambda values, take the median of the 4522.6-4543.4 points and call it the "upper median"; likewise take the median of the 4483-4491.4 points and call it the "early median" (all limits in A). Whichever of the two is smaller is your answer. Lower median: 17.5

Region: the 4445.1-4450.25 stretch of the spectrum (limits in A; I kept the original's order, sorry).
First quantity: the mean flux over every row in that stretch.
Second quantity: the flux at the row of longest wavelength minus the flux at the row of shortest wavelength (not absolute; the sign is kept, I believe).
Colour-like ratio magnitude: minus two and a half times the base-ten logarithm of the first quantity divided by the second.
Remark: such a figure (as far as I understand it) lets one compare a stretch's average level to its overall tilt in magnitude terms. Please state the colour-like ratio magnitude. -4.1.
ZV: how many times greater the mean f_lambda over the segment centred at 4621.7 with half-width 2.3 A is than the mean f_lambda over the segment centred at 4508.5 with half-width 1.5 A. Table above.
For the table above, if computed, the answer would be 0.92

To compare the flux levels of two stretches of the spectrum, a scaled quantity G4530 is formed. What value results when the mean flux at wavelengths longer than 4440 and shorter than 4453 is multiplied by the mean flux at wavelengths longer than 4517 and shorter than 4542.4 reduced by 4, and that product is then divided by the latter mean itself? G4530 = 13.7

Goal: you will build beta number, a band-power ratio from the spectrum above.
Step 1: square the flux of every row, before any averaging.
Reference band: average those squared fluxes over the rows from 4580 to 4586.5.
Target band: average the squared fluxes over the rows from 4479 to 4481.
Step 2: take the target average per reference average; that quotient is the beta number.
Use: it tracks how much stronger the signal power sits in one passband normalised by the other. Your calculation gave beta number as 0.82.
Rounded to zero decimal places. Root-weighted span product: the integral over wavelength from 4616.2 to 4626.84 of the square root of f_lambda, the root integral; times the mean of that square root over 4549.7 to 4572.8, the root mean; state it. 196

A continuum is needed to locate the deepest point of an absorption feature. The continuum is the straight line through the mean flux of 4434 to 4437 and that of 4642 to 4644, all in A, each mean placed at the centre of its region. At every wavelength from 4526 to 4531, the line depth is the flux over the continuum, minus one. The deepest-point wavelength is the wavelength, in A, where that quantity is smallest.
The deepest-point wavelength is 4528.29 A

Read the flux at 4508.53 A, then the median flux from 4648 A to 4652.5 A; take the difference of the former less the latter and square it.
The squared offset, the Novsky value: 1.0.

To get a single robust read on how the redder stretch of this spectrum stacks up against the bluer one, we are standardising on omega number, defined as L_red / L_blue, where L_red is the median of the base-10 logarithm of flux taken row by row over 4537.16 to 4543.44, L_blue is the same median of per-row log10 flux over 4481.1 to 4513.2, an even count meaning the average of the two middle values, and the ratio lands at 0.98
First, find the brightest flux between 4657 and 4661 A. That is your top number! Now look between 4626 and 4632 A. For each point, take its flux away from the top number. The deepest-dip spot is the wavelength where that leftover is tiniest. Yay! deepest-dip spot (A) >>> 4626.31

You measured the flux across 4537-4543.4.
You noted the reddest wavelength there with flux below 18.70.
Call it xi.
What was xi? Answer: 4542.92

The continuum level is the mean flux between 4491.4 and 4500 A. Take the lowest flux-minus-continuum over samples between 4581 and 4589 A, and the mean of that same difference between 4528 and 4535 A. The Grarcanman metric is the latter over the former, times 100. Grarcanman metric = 70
